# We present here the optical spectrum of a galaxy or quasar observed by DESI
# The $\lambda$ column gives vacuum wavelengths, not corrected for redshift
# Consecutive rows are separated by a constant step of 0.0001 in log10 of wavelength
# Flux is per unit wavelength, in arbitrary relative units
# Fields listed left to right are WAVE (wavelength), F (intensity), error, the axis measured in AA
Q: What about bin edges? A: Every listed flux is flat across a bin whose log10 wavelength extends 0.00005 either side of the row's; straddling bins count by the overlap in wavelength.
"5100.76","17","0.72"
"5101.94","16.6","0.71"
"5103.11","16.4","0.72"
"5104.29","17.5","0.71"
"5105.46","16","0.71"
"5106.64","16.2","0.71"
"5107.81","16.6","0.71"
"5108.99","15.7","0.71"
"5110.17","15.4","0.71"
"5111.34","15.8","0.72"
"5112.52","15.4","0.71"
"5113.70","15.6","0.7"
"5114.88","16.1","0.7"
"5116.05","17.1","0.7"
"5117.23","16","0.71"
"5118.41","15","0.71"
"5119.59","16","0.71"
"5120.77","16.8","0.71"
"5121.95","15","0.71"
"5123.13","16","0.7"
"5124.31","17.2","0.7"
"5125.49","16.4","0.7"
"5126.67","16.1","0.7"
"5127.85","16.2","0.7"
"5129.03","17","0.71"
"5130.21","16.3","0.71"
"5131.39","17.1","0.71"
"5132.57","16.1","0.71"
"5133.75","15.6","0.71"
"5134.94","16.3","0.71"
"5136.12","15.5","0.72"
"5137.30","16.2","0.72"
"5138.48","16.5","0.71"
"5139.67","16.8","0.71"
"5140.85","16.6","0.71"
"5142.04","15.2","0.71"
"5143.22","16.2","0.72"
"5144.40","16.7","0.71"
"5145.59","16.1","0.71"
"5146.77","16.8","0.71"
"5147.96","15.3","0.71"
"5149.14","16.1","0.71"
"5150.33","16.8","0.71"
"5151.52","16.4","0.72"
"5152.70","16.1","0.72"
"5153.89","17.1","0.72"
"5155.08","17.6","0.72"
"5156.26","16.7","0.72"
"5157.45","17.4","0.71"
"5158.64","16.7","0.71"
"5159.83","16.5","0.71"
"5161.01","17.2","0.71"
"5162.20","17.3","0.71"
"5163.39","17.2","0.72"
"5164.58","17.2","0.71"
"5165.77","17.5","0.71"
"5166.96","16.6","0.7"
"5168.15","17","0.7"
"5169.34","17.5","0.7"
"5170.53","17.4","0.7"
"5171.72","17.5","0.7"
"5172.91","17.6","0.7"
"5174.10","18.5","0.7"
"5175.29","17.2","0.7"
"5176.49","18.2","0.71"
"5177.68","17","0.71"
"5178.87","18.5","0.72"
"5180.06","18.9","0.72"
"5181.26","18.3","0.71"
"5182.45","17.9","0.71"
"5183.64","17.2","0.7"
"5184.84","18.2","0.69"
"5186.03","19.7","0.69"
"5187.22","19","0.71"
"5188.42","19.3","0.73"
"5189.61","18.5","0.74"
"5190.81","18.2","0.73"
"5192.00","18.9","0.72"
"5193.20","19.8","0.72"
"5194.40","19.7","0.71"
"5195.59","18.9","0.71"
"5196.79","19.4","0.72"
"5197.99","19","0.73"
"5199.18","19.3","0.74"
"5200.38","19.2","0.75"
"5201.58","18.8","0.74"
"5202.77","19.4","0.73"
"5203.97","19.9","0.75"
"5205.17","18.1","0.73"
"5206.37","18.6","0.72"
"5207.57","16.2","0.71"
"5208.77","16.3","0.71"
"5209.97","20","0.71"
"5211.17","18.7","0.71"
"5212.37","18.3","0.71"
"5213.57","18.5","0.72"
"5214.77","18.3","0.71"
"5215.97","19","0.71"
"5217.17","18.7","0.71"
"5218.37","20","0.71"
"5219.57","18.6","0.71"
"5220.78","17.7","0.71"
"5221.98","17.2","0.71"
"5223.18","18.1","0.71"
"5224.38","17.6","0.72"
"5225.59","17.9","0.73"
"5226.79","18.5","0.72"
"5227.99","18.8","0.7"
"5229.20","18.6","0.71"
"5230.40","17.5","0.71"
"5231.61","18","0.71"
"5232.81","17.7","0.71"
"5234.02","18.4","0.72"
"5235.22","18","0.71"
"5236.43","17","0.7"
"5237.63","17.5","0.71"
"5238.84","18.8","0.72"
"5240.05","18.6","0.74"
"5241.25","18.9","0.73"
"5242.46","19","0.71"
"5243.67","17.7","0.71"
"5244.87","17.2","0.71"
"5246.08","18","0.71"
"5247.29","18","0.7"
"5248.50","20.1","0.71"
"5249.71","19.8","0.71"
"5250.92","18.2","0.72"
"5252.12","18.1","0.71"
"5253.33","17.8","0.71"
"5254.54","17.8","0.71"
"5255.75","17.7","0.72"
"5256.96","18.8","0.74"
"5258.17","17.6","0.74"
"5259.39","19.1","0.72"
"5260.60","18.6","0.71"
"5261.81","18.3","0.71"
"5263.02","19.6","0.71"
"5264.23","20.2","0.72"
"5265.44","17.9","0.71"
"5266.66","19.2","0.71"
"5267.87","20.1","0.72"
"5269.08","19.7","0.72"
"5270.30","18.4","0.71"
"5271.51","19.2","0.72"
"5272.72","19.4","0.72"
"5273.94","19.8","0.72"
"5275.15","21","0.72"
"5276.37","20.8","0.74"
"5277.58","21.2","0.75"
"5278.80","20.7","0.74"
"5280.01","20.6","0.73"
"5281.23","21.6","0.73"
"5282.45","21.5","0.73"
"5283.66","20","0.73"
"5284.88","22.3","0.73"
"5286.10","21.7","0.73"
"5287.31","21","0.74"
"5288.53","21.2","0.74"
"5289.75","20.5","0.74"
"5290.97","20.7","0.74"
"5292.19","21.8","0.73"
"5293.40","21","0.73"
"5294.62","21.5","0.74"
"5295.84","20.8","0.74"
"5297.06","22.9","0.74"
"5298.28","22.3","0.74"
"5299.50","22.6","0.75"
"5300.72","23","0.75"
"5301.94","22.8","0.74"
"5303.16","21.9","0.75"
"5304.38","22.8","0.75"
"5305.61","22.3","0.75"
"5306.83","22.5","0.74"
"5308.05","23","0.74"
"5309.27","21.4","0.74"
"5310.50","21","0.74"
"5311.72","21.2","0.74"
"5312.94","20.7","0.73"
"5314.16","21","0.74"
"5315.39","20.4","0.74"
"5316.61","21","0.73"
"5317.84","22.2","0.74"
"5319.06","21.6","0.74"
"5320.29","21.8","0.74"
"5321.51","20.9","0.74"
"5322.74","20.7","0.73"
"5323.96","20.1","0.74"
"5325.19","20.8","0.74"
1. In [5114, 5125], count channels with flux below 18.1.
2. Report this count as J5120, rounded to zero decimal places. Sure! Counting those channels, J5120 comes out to 9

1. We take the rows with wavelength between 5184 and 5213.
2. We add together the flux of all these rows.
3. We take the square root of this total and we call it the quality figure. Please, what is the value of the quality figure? 21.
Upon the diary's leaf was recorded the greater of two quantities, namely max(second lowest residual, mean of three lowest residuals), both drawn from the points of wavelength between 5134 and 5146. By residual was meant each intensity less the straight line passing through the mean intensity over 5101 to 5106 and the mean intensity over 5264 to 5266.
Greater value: -1.6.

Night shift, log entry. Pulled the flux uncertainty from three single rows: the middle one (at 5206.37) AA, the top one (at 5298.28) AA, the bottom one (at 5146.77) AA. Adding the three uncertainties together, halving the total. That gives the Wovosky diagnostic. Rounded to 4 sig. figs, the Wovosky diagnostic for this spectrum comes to 1.085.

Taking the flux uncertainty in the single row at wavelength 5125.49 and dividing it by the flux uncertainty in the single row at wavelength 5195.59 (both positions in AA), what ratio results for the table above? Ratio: 0.99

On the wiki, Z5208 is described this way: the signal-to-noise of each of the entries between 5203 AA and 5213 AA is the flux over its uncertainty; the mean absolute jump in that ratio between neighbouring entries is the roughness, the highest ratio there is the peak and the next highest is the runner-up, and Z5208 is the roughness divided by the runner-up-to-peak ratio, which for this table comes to 2.1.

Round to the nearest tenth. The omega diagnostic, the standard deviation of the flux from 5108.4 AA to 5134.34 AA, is 0.6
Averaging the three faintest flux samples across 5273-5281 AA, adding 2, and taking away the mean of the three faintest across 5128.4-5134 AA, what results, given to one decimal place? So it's 6.4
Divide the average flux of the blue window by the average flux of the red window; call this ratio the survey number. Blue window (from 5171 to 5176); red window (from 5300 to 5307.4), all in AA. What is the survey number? 0.78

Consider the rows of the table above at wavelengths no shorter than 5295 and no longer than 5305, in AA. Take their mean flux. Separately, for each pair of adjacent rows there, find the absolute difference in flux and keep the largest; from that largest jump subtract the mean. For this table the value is -20.3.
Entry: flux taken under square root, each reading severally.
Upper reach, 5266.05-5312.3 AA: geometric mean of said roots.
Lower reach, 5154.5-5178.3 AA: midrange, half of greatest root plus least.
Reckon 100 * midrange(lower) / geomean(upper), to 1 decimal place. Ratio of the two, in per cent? 90.9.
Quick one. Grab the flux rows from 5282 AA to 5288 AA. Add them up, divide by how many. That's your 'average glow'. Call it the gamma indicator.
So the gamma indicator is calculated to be 21.3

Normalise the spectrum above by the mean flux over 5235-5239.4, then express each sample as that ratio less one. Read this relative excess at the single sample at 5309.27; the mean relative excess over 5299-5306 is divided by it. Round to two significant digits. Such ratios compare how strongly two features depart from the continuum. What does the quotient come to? 1.3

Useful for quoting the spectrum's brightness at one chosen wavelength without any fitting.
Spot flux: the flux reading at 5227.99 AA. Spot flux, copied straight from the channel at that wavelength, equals 18.8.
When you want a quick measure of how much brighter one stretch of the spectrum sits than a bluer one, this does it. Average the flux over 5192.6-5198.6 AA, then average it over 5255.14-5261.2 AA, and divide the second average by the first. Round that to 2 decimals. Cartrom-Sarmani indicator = 0.95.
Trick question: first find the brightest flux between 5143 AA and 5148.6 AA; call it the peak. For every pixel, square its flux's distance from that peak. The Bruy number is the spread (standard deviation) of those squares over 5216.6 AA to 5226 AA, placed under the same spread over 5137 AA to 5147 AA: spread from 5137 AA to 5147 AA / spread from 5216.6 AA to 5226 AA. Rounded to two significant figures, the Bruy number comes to 0.25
